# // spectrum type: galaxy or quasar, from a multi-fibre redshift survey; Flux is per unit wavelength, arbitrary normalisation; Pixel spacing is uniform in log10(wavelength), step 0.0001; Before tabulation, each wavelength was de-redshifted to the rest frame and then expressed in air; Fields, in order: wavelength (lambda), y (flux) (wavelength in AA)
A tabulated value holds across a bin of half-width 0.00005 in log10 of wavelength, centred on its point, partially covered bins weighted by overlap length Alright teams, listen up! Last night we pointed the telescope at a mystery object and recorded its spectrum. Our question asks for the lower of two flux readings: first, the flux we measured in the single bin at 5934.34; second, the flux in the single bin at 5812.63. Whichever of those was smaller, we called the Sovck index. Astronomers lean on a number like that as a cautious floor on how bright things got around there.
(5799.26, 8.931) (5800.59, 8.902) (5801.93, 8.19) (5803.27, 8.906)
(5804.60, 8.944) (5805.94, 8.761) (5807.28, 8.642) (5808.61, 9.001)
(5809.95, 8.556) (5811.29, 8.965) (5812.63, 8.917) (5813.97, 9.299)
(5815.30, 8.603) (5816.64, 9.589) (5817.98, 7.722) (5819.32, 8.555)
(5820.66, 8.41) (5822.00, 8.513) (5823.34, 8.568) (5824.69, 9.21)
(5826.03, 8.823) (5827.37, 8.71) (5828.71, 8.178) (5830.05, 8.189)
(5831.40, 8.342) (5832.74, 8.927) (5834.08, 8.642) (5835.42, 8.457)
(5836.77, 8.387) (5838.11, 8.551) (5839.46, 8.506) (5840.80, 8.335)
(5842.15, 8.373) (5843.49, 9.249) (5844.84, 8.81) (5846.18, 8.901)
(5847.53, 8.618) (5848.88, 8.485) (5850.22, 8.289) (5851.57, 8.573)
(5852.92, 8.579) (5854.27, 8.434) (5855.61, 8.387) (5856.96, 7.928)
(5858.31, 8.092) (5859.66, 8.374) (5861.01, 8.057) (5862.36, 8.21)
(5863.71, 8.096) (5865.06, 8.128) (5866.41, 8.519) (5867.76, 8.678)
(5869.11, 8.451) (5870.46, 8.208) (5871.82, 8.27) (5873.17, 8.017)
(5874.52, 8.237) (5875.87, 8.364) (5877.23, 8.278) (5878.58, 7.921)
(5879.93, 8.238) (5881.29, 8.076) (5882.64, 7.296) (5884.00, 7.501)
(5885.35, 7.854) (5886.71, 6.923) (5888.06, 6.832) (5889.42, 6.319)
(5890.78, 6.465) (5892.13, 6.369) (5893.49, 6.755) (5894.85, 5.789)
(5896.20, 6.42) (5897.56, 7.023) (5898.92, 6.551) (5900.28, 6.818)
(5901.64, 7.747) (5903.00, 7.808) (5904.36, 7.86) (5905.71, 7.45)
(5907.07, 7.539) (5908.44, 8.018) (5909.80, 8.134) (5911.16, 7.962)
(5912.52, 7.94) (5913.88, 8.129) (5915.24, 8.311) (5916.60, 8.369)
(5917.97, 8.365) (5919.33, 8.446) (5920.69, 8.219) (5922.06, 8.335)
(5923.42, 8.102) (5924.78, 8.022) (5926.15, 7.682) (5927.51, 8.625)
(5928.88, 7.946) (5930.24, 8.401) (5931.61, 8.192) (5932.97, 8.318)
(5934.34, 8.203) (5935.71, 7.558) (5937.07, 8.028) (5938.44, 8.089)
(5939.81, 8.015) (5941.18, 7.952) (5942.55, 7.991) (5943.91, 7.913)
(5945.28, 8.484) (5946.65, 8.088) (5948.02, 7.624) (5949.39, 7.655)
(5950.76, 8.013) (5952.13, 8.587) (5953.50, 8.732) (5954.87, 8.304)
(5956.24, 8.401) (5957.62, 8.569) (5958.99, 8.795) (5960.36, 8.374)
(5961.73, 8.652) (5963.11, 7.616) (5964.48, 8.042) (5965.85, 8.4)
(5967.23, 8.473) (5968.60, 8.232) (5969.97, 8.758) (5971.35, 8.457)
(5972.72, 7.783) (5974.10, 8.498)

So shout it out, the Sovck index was 8.2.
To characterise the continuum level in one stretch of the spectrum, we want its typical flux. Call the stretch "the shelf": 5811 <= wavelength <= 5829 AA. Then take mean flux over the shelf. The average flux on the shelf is 8.7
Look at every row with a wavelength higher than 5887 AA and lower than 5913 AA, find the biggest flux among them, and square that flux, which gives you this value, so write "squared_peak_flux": 66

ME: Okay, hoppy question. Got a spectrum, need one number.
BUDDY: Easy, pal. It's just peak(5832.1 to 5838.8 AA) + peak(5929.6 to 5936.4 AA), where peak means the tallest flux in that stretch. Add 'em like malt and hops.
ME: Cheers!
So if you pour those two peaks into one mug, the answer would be 17.3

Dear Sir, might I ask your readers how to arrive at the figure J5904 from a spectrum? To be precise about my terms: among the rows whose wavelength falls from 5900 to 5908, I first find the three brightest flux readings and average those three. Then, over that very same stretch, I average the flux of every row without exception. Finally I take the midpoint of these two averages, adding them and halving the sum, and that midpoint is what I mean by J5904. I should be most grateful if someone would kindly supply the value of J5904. 7.7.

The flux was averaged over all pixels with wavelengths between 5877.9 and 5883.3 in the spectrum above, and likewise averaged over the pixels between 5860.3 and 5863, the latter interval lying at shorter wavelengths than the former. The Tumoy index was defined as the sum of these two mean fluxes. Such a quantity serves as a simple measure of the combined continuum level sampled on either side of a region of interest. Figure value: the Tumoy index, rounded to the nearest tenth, 16.0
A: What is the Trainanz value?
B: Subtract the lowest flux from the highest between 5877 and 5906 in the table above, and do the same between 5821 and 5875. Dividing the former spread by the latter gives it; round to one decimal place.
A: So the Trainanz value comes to 1.9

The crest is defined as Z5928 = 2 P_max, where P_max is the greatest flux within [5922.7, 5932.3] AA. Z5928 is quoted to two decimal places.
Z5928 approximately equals 17.25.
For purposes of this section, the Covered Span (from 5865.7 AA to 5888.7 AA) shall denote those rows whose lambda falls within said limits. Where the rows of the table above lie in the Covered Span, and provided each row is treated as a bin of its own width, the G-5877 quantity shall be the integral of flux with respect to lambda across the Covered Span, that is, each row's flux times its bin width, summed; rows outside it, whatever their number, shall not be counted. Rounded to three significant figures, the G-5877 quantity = 184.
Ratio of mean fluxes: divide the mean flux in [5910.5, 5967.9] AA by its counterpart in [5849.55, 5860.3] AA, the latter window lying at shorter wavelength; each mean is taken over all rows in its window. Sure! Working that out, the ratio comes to 0.98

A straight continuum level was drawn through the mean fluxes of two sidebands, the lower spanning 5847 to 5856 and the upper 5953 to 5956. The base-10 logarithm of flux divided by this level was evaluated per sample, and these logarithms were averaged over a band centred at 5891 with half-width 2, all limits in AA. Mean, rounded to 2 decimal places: -0.12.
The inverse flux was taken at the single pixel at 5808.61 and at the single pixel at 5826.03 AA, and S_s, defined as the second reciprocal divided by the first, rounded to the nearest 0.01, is 1.02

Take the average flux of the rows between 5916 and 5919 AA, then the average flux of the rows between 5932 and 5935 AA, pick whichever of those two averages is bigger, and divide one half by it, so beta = 0.0598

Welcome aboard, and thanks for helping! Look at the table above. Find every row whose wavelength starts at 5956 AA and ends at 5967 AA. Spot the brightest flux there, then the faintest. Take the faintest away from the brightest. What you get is 1.2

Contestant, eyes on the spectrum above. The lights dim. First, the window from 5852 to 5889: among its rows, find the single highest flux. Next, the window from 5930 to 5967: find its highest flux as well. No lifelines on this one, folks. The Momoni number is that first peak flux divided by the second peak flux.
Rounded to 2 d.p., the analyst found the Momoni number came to 0.99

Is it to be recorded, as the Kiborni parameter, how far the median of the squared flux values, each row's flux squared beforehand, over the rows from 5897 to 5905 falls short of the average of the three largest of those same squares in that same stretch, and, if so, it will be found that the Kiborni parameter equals 6.3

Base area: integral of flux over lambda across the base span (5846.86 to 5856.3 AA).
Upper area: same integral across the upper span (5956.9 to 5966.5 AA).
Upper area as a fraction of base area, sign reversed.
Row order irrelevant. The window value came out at -1.00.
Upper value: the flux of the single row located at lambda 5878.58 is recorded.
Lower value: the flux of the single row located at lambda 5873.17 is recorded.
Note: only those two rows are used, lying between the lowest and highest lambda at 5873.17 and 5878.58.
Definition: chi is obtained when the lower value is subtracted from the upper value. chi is -0.10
